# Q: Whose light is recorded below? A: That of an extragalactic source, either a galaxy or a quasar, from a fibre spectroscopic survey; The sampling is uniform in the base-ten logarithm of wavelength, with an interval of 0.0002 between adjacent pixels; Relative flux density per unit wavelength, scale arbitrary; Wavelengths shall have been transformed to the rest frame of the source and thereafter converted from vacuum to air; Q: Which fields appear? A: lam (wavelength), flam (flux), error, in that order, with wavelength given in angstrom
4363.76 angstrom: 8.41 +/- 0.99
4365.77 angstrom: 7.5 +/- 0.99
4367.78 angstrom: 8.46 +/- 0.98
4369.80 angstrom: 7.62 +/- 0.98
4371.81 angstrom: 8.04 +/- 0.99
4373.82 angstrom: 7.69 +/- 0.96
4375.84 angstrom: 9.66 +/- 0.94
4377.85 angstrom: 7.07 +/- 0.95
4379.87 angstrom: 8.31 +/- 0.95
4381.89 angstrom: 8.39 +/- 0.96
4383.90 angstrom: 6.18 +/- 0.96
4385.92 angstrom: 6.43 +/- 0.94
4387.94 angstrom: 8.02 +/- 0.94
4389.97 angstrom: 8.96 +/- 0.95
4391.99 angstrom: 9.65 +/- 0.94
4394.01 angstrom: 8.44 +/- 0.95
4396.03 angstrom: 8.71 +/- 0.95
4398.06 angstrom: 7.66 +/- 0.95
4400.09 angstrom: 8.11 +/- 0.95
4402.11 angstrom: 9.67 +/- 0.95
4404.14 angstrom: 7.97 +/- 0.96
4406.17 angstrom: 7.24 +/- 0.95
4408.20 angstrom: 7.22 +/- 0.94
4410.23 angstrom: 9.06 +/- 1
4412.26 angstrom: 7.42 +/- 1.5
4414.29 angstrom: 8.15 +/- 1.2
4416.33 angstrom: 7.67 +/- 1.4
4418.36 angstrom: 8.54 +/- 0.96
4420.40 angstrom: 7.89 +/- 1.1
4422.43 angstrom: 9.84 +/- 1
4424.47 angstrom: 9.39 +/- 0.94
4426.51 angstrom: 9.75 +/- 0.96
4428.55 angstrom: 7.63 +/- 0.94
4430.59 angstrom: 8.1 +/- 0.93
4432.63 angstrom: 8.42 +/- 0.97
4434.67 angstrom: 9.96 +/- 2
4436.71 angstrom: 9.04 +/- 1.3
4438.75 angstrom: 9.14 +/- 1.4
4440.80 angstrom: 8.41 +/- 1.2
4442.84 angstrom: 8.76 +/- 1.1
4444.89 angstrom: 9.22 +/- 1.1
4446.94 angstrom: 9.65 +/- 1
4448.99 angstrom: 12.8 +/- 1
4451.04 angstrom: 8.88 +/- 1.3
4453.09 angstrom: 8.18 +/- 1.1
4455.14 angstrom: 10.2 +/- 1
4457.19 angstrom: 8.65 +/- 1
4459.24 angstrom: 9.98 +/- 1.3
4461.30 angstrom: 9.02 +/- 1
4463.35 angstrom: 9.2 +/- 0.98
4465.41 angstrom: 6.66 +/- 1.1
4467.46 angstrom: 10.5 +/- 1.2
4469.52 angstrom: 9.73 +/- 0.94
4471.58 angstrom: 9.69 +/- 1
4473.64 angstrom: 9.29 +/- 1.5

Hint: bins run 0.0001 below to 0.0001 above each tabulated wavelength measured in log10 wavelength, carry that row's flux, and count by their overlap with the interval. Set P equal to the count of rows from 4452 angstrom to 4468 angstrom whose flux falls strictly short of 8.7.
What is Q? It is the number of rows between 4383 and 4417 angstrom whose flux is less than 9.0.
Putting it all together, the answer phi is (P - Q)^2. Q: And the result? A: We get 121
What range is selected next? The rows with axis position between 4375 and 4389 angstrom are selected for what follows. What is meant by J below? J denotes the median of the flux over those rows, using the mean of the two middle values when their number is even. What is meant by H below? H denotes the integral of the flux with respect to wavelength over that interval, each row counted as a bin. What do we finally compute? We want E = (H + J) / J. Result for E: 14.4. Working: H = 108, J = 8.0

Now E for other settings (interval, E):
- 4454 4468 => 14.9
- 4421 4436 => 15.4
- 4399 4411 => 13.2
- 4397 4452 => 57.2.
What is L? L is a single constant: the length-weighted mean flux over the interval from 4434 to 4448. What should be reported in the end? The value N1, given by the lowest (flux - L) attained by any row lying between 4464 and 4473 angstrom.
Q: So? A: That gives -2.5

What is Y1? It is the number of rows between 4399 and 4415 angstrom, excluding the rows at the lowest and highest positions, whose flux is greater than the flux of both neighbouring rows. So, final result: 2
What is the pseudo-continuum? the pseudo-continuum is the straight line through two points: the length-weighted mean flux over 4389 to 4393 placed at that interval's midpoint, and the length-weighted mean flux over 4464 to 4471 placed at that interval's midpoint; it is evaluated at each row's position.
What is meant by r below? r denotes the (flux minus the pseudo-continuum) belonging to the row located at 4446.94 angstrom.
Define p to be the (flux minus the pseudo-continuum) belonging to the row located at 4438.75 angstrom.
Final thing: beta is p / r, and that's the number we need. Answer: 0.0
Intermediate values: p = 0.0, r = 0.5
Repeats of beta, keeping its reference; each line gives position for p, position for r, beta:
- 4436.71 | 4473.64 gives -0.3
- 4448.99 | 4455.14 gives 3.3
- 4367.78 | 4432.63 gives 1.3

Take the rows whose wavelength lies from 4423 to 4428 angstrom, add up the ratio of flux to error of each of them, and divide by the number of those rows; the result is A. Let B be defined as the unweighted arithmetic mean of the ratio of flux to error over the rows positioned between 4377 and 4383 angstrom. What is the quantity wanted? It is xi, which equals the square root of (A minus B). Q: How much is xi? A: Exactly 1.3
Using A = 10.1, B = 8.31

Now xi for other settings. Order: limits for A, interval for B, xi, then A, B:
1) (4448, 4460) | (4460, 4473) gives 0.2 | 8.9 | 8.88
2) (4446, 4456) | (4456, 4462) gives 1.0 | 9.4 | 8.45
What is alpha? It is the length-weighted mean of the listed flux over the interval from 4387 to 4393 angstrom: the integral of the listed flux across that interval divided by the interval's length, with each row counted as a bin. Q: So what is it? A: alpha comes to 8.9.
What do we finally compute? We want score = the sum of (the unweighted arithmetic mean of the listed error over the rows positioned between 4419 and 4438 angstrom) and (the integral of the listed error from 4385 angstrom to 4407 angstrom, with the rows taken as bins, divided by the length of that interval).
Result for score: 2.07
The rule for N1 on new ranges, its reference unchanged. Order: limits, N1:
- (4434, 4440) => -0.1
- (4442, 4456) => -1.0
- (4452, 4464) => -1.0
